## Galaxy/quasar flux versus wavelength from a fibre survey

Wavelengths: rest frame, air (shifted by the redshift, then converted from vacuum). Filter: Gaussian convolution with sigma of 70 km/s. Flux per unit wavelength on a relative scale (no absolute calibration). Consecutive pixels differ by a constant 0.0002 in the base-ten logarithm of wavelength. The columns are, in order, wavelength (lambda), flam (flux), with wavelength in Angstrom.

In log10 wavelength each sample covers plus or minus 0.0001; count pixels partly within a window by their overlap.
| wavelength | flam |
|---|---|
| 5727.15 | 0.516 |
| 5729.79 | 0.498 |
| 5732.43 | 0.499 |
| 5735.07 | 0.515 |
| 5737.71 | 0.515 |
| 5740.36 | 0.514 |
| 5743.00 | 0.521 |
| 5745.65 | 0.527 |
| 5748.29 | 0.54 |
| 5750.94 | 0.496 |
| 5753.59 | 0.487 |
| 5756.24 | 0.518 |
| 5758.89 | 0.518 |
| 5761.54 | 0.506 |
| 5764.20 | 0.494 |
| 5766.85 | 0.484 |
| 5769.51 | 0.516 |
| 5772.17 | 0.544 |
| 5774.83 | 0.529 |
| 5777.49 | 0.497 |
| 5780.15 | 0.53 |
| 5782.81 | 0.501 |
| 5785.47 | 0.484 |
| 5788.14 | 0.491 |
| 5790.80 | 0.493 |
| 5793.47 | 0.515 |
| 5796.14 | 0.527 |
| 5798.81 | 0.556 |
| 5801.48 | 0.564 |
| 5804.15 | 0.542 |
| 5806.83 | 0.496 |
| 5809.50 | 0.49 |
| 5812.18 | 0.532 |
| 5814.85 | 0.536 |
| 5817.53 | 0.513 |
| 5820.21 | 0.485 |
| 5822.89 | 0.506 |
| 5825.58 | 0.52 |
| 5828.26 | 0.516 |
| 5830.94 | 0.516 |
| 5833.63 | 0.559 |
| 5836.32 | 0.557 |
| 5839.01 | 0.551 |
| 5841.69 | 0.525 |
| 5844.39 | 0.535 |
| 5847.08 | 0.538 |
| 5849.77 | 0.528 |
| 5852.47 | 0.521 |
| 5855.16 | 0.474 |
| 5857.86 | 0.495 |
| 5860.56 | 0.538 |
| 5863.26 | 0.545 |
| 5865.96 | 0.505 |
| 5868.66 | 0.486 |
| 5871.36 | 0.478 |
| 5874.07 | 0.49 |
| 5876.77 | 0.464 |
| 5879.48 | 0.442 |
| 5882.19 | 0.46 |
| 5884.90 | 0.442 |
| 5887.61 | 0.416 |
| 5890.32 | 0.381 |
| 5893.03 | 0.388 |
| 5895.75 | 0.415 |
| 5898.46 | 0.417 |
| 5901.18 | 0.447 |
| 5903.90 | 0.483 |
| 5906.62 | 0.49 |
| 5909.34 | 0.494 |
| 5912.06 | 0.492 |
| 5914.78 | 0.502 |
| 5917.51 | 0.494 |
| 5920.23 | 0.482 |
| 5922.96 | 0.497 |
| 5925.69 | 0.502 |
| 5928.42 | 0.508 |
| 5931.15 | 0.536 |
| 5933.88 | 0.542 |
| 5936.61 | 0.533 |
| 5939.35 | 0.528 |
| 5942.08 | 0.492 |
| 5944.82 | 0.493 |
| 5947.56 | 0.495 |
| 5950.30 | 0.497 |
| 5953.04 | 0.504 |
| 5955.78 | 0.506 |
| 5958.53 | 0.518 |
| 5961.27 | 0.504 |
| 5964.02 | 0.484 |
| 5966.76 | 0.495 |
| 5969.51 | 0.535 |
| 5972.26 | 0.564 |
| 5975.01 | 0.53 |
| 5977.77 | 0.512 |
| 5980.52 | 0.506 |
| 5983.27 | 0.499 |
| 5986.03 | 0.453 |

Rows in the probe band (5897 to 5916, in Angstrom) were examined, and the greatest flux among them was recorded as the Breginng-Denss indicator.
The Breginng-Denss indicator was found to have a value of 0.502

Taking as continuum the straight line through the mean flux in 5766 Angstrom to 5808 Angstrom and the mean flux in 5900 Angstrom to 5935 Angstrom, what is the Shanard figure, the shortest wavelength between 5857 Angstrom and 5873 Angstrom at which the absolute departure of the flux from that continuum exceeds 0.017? 5860.56 Angstrom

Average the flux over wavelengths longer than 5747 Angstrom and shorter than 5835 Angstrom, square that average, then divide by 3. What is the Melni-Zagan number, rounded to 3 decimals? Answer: 0.088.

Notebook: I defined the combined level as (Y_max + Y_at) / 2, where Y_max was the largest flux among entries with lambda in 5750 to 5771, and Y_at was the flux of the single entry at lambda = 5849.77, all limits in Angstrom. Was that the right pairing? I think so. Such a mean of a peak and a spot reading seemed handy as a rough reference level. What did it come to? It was 0.523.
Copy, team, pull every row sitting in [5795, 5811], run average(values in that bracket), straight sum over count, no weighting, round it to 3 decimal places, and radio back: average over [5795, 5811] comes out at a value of 0.529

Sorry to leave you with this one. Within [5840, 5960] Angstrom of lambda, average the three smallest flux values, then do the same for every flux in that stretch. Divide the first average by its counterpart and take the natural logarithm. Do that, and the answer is -0.21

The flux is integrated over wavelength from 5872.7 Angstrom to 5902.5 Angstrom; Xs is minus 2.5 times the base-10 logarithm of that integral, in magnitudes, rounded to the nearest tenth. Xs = -2.8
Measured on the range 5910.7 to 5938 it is -2.9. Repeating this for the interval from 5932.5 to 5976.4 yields -3.4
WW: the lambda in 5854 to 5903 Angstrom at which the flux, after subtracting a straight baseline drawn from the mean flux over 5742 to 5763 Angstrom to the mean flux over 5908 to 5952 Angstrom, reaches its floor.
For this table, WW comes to 5890.32 Angstrom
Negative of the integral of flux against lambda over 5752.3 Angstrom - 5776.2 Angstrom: -12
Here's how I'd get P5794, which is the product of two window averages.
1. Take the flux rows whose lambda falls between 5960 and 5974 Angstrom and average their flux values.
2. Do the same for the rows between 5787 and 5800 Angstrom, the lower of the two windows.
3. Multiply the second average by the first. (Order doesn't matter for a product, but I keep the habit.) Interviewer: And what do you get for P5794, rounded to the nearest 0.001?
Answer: 0.267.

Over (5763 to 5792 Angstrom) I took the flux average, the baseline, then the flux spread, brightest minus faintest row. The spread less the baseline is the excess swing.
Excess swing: -0.446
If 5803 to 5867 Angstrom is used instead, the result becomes -0.437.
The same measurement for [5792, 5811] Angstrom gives -0.453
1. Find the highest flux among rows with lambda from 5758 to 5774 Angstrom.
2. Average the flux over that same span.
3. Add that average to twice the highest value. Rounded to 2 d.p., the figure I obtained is 1.60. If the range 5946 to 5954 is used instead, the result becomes 1.51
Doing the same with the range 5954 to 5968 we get 1.54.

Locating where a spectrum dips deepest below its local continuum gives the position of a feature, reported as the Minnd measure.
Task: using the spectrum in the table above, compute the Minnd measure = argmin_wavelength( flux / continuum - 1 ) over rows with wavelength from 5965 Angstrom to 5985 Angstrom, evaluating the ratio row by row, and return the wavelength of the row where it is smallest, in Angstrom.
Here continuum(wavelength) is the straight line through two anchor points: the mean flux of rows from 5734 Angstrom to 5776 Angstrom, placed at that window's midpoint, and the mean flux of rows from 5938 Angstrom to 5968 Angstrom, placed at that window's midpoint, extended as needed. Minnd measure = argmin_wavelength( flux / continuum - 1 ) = 5966.76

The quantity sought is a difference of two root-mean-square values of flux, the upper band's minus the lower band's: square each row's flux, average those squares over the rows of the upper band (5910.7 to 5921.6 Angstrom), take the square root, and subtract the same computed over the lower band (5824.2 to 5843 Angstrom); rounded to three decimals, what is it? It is -0.043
